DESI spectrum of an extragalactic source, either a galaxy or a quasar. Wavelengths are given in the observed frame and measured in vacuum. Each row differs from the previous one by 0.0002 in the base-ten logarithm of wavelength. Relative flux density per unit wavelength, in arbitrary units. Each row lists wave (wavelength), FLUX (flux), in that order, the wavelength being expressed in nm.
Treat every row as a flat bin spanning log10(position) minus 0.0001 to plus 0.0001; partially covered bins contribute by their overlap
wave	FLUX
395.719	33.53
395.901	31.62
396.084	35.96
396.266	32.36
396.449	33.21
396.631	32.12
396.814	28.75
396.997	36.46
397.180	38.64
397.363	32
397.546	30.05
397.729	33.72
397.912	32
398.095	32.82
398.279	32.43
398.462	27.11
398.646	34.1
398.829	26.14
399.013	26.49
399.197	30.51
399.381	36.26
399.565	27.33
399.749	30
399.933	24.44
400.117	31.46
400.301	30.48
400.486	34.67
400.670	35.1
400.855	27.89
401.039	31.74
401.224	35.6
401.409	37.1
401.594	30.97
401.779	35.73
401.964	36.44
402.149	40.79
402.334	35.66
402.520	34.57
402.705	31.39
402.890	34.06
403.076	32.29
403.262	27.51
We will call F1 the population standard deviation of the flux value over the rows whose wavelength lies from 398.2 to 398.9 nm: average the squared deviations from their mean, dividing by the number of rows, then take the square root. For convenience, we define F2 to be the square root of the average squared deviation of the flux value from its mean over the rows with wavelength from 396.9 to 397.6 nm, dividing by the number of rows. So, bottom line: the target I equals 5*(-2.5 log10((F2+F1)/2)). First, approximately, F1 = 3.4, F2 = 3.42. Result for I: -6.7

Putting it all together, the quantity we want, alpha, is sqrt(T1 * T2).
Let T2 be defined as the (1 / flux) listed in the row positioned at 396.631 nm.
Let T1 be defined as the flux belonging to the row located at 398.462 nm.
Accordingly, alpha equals 0.92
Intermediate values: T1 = 27.11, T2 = 0.031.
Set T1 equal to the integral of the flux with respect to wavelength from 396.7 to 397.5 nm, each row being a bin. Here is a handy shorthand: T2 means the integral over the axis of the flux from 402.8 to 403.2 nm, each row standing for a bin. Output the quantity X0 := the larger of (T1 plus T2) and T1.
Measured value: 40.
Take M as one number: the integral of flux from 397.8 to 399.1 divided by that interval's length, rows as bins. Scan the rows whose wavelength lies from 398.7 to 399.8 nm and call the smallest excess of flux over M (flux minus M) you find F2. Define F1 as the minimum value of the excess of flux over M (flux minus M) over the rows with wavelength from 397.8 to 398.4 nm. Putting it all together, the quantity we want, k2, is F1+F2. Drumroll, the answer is -2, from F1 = 2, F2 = -4.1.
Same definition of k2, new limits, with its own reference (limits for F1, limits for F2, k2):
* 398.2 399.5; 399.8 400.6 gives -10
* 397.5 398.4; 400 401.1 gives -3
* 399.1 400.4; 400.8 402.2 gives -8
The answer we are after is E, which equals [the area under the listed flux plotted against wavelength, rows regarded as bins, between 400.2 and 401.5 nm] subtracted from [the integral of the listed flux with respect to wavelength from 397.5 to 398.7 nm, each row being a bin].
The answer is -5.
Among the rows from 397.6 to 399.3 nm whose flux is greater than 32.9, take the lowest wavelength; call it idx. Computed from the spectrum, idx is 397.729 nm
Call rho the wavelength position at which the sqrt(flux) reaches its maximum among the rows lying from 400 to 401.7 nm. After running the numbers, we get 401.409 nm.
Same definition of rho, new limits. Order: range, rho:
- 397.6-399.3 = 398.646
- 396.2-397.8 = 397.180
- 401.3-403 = 402.149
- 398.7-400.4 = 399.381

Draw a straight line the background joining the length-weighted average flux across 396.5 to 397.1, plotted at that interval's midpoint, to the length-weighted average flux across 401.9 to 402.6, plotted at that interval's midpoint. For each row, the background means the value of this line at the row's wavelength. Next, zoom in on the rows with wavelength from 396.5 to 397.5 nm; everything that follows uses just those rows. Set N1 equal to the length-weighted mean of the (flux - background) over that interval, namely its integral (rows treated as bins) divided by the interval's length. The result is 1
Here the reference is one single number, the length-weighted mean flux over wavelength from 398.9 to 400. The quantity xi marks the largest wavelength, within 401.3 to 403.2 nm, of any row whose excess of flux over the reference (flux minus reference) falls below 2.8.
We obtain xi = 402.705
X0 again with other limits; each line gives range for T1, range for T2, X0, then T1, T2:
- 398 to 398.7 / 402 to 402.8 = 51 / 22.0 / 28.5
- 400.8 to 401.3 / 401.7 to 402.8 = 55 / 16.0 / 39.4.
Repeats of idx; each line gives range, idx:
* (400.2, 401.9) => 400.486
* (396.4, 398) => 396.449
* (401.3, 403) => 401.409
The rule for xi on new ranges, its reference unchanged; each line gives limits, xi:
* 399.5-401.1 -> 401.039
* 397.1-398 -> 397.912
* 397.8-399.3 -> 399.197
